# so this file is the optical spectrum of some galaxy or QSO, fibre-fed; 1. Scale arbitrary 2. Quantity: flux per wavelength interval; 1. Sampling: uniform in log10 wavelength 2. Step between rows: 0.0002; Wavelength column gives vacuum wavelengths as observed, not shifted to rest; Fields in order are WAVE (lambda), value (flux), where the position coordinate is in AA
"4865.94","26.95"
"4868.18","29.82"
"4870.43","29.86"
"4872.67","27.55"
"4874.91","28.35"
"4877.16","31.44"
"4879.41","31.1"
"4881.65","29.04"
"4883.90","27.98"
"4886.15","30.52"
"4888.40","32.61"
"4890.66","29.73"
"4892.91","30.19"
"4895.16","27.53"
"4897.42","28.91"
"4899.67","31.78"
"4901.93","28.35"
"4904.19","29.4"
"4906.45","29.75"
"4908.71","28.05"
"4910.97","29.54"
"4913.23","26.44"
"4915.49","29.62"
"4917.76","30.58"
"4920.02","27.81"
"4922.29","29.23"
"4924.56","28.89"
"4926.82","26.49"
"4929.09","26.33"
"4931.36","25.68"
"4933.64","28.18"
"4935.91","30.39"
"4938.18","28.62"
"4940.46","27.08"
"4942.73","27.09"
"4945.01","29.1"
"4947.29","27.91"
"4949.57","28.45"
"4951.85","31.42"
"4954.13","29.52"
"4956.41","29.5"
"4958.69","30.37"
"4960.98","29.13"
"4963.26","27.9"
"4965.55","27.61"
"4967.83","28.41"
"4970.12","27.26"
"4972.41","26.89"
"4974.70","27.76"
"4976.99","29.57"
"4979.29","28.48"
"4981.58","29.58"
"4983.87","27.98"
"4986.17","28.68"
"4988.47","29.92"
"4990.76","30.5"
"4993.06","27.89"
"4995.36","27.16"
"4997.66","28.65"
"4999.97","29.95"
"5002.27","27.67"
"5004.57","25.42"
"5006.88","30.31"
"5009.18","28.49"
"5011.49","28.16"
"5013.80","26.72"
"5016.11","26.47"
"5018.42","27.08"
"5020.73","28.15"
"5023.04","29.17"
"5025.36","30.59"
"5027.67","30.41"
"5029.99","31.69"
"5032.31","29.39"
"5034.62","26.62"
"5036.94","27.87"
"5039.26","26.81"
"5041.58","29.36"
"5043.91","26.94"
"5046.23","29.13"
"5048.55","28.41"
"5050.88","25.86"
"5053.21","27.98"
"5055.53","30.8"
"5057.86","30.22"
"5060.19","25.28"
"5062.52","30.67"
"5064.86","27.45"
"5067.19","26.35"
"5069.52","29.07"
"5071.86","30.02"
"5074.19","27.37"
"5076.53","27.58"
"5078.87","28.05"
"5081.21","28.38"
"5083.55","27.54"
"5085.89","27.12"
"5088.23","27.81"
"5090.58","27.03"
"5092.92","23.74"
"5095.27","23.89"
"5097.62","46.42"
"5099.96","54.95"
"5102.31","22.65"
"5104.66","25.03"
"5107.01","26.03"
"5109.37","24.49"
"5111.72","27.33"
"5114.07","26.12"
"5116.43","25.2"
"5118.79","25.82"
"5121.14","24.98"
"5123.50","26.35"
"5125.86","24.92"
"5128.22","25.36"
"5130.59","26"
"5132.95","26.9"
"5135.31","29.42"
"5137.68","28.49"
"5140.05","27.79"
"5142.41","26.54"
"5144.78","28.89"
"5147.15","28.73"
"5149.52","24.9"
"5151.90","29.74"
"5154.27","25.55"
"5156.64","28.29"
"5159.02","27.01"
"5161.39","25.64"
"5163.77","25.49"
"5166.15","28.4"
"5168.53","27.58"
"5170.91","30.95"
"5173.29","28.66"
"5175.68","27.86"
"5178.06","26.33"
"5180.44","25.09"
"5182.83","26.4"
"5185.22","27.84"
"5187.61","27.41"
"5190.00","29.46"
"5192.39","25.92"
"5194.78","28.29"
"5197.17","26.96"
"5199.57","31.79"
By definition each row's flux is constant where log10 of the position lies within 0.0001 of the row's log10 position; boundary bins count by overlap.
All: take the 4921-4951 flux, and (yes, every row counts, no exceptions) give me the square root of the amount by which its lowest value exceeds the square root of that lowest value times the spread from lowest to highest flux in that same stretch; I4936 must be 3.8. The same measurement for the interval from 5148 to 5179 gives 3.6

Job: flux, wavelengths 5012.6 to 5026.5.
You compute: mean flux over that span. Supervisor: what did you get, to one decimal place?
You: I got 28.0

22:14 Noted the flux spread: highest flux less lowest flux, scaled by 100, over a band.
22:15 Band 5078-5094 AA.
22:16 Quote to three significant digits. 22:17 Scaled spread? 464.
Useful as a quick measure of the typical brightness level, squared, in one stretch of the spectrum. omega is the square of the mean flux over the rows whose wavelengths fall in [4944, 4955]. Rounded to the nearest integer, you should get 857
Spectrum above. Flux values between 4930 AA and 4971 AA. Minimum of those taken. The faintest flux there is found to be 25.68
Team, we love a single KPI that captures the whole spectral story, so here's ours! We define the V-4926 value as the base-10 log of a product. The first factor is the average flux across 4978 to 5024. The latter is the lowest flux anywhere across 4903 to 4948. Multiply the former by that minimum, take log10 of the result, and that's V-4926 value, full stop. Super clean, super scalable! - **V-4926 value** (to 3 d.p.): 2.862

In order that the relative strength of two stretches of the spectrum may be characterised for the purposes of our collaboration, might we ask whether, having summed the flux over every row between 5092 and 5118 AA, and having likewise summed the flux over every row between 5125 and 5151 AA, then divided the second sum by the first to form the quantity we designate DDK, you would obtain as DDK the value 0.91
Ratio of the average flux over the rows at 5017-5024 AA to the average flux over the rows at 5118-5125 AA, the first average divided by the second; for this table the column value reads 1.09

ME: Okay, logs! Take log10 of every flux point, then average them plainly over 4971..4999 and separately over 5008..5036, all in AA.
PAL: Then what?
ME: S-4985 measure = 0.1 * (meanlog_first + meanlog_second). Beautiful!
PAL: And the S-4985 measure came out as 0.2911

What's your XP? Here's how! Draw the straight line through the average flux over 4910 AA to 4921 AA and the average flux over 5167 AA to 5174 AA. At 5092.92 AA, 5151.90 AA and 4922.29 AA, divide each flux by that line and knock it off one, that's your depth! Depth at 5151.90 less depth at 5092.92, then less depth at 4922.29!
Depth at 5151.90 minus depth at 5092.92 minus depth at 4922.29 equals -0.19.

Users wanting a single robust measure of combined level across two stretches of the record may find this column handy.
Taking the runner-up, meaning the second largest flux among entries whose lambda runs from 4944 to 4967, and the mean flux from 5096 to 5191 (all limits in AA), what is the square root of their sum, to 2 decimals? 7.64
